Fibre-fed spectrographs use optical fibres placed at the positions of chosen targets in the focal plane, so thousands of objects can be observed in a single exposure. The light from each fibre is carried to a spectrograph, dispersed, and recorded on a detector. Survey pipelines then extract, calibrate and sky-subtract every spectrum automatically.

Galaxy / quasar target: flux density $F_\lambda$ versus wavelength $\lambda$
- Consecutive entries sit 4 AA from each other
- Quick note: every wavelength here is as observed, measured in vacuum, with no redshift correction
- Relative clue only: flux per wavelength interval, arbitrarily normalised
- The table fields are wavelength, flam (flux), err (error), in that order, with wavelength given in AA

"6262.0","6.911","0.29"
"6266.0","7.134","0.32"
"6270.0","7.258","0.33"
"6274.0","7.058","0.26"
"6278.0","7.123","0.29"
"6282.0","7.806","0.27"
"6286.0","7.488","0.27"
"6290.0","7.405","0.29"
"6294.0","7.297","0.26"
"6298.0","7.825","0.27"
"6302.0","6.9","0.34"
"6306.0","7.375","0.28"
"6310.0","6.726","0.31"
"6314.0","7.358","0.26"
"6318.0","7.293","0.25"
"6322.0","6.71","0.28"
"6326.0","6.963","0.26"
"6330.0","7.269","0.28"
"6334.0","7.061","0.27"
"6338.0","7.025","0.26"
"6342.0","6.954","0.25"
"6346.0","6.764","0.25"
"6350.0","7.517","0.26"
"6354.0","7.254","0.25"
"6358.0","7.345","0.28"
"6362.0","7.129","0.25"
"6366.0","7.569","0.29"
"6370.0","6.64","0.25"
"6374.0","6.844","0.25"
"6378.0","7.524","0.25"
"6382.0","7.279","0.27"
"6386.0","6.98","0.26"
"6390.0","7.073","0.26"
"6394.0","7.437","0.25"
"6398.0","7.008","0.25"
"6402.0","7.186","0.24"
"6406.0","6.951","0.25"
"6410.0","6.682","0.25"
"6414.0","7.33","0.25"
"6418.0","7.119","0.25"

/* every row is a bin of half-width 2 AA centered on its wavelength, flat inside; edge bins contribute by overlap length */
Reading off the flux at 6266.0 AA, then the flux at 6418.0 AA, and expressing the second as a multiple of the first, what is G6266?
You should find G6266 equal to 1.00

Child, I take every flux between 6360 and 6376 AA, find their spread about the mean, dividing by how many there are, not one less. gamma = 0.35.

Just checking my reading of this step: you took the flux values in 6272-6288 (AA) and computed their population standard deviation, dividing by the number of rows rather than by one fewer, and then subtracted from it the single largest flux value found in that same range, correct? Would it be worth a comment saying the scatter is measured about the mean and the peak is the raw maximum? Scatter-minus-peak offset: -7.51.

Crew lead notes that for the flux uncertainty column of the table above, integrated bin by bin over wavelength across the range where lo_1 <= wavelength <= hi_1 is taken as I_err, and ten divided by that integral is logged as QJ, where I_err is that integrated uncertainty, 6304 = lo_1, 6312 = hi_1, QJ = 4.2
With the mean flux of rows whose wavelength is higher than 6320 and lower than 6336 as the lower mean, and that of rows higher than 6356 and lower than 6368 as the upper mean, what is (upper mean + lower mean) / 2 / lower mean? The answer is 1.02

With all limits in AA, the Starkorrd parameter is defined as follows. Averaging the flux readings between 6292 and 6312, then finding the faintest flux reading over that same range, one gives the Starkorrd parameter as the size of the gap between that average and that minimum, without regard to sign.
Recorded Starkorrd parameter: 0.50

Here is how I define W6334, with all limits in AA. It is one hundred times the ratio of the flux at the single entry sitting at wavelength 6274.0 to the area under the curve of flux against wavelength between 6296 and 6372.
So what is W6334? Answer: 1.30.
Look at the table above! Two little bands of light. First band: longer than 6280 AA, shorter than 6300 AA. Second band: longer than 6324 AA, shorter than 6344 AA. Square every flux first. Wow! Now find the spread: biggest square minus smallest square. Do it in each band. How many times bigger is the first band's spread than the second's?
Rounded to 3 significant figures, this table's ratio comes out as 1.78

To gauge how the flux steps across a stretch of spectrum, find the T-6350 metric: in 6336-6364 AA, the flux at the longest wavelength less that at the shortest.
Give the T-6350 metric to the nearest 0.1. 0.1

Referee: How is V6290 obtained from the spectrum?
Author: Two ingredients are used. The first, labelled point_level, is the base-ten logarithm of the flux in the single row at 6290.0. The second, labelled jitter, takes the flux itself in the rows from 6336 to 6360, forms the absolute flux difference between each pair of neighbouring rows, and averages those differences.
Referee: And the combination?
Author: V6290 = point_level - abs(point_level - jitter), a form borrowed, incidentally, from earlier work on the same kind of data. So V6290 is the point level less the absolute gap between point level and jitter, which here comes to 0.27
